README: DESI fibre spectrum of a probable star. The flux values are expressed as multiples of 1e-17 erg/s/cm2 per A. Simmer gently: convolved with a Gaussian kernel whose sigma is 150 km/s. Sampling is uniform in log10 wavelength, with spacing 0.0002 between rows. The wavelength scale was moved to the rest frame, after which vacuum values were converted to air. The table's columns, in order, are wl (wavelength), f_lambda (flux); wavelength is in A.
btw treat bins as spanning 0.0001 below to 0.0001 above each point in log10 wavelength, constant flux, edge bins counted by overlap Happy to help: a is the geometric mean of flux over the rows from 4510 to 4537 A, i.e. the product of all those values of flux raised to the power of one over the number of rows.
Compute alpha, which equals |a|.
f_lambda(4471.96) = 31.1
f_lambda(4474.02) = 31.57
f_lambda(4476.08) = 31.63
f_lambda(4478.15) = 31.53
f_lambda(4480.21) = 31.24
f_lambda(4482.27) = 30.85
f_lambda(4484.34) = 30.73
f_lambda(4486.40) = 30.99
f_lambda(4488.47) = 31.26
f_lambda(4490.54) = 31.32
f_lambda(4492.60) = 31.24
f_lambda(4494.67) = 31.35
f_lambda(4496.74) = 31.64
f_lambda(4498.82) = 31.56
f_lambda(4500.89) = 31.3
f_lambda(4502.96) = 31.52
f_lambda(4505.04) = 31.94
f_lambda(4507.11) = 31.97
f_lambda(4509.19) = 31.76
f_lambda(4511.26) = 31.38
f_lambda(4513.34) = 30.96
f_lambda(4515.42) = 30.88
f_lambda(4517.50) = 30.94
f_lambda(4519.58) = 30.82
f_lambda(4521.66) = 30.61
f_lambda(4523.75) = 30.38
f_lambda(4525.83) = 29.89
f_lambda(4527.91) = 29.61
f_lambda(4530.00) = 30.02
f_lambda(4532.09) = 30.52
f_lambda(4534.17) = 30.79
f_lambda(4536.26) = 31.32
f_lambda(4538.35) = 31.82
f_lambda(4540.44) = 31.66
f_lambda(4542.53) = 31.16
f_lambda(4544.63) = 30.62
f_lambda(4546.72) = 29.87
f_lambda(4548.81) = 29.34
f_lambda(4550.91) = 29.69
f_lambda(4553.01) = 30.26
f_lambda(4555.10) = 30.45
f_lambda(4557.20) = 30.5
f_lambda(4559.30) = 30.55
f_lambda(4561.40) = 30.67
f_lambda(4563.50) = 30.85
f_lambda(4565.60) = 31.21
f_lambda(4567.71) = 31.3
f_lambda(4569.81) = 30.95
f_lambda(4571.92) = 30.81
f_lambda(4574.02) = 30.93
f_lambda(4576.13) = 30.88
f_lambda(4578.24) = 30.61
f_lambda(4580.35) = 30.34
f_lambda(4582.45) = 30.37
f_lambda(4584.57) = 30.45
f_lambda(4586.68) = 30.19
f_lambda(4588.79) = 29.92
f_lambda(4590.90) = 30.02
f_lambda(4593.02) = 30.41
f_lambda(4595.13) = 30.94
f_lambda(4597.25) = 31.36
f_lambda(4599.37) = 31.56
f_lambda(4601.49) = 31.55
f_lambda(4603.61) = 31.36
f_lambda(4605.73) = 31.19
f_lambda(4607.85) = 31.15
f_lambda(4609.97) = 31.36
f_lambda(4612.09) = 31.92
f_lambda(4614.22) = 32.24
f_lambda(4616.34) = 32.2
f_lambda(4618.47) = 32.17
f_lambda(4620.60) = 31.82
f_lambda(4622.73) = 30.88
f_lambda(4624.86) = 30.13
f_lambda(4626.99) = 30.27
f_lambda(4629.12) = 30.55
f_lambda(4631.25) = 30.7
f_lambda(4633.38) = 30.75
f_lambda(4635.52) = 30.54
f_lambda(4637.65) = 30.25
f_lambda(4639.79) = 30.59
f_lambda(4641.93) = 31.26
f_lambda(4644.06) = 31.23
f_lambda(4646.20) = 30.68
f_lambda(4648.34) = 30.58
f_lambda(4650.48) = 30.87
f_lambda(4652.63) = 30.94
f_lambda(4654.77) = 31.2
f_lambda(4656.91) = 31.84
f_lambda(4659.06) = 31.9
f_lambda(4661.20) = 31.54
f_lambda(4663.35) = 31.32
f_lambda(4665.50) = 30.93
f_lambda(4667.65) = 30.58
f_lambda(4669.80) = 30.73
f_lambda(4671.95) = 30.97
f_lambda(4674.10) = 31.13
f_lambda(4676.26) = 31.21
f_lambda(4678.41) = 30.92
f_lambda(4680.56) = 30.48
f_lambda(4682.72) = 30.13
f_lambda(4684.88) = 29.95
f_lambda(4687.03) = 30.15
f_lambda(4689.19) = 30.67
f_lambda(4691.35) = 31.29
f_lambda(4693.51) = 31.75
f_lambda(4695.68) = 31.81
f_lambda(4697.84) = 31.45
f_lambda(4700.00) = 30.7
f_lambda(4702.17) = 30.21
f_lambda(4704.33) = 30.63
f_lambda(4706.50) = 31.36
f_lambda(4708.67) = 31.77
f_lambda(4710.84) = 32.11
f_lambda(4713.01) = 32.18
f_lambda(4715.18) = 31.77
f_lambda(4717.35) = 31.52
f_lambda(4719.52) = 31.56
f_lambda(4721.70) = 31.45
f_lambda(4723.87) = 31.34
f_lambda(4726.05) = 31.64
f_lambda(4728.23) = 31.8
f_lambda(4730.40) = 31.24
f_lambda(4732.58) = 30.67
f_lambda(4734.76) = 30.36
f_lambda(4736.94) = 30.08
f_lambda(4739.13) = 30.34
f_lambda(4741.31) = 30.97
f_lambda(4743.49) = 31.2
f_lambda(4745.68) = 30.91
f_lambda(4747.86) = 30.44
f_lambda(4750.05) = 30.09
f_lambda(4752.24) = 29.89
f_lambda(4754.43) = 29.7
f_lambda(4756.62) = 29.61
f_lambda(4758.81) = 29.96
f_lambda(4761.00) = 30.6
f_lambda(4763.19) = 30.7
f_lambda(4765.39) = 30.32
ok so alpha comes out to 30.6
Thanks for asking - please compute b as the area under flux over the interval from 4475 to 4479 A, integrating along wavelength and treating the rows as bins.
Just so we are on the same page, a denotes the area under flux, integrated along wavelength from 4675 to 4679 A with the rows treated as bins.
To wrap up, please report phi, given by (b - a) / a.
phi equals 0.015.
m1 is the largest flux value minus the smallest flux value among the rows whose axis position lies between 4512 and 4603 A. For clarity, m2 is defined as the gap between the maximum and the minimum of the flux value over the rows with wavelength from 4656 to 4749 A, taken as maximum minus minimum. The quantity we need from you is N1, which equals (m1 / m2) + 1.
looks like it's 2.11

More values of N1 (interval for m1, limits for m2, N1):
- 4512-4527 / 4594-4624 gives 1.79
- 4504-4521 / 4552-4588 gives 2.04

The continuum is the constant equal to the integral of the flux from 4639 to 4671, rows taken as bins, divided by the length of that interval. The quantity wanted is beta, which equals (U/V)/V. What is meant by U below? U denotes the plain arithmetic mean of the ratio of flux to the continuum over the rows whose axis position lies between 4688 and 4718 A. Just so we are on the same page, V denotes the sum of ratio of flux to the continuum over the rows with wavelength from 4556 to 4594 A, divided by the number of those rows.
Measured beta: 1.04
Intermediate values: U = 1.009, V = 0.98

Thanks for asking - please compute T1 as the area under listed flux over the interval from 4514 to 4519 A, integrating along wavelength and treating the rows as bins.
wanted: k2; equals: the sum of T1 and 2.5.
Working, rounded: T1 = 154.5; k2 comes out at 157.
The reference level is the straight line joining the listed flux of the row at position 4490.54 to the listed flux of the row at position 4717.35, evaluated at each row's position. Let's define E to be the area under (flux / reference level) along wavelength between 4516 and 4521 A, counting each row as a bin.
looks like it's 4.93 A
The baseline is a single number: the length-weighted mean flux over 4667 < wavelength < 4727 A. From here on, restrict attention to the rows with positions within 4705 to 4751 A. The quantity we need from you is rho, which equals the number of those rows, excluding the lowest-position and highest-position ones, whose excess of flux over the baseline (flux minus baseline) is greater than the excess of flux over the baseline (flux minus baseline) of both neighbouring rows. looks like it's 4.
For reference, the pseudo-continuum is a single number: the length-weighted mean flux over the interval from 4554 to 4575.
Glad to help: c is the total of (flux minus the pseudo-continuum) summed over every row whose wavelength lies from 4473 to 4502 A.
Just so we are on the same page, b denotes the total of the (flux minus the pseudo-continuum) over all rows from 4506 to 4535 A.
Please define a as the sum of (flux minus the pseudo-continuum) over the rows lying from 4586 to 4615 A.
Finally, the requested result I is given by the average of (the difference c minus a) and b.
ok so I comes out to 1.0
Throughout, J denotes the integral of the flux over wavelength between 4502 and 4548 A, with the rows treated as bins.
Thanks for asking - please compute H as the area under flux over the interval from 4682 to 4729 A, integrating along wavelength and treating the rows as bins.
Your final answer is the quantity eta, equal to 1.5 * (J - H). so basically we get -69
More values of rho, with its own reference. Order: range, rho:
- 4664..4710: 2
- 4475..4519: 3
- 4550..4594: 3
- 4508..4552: 2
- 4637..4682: 3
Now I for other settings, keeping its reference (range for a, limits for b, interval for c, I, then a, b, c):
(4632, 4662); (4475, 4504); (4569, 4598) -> 0.3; 2.6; 6.6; -3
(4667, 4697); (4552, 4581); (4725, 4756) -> -1.9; 0.2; -1.3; -2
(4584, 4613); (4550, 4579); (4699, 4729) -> 2.4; 1.8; -1.9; 8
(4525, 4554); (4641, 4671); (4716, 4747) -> 6.3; -5.0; 4.0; 3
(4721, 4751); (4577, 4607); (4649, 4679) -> 1.1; 0.9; -1.3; 4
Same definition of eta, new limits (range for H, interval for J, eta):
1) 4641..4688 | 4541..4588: -27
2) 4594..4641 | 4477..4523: -40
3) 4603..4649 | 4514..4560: -38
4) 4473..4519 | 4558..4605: 8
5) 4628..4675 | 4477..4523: -26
